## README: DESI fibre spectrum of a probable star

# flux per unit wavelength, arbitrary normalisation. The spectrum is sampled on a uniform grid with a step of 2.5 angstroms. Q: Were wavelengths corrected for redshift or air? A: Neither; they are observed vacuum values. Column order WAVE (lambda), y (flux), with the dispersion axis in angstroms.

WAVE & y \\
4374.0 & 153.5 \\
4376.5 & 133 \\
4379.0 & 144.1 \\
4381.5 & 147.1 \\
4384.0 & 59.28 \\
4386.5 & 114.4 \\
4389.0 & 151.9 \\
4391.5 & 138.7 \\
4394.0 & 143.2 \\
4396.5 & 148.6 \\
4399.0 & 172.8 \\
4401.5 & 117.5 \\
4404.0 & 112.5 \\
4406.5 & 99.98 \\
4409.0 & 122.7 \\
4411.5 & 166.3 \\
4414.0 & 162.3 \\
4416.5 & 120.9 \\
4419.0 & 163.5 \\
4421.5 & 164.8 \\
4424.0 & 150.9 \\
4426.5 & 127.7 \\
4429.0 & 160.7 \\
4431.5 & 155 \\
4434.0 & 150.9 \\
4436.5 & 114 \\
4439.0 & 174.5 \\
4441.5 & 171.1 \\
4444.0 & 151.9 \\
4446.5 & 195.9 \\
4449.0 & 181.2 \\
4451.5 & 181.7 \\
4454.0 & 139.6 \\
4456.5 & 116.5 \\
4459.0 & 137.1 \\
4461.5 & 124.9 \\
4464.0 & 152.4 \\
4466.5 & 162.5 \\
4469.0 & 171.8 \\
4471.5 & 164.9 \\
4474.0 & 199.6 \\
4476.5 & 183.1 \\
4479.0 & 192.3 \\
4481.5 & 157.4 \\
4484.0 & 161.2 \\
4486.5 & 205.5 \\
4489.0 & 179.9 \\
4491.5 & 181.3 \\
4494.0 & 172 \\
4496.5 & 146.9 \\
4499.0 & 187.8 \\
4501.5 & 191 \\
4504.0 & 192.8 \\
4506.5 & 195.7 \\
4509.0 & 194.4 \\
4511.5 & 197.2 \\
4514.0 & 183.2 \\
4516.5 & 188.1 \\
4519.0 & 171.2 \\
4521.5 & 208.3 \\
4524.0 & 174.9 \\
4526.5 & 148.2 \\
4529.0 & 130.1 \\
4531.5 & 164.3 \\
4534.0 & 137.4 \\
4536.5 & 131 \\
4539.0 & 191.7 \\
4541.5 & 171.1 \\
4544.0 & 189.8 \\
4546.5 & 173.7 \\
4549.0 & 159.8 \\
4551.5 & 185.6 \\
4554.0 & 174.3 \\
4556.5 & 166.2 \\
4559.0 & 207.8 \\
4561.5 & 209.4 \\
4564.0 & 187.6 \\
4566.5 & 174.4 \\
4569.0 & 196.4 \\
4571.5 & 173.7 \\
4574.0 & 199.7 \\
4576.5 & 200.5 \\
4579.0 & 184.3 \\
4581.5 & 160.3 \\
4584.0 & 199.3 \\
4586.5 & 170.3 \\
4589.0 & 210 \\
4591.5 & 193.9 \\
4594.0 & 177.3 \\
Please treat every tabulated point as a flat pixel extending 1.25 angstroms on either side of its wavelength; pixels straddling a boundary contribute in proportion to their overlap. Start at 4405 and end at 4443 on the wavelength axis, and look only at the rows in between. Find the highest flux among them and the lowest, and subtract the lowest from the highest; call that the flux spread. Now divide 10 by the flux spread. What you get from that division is 0.134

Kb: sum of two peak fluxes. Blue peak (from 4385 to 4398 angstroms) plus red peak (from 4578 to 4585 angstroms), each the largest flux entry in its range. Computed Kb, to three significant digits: 351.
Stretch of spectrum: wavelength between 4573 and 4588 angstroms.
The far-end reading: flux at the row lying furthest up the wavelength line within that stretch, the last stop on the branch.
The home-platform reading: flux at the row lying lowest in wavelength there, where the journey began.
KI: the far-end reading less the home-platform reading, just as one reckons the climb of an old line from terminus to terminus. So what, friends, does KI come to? -29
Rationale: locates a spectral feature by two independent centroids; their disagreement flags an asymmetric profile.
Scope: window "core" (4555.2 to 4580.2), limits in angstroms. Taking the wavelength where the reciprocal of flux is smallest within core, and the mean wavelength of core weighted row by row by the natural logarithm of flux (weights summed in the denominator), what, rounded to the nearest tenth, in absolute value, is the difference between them 6.3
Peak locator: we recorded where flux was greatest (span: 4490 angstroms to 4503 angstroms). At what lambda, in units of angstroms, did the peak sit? 4501.5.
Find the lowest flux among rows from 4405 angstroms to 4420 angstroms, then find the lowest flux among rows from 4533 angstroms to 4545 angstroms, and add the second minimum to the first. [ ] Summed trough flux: 231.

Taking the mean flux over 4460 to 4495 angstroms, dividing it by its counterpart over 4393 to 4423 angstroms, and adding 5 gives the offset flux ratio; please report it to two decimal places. 6.22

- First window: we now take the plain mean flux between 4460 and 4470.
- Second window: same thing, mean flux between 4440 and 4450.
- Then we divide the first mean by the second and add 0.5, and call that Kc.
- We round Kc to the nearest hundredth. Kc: 1.37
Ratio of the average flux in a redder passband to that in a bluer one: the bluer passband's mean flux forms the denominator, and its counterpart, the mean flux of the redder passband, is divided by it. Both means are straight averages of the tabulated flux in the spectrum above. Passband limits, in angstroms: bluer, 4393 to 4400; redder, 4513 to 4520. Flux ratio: 1.17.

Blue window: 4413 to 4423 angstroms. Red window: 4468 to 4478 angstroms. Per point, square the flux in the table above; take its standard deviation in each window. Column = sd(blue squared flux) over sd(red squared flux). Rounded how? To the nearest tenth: 1.1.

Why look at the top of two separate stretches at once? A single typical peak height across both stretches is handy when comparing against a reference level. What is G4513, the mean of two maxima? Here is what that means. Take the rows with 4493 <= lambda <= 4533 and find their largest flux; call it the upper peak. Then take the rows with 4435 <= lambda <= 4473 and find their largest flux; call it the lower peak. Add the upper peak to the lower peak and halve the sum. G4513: 202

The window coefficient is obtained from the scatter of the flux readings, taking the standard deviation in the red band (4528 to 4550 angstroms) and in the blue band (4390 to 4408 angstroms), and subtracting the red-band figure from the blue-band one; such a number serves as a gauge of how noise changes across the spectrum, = 1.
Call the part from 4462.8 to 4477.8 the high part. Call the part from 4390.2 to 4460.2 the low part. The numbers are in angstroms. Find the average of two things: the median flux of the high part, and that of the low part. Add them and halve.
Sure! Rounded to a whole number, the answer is 160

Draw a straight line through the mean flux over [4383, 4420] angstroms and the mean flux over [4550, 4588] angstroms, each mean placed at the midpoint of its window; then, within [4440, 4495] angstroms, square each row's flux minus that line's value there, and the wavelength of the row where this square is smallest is 4464.0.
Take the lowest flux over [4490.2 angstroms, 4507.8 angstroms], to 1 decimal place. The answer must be 146.9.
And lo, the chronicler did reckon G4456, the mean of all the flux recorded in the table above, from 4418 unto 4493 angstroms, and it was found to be 162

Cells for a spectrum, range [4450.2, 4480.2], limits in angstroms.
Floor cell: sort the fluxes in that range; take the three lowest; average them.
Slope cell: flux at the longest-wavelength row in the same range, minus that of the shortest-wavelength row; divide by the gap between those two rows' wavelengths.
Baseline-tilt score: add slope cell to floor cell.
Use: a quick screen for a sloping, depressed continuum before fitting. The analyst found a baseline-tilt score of 127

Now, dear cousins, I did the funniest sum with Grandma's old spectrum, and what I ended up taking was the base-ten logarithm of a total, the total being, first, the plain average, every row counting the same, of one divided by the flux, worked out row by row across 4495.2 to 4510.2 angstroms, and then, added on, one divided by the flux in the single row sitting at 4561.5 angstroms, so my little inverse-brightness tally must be -1.99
